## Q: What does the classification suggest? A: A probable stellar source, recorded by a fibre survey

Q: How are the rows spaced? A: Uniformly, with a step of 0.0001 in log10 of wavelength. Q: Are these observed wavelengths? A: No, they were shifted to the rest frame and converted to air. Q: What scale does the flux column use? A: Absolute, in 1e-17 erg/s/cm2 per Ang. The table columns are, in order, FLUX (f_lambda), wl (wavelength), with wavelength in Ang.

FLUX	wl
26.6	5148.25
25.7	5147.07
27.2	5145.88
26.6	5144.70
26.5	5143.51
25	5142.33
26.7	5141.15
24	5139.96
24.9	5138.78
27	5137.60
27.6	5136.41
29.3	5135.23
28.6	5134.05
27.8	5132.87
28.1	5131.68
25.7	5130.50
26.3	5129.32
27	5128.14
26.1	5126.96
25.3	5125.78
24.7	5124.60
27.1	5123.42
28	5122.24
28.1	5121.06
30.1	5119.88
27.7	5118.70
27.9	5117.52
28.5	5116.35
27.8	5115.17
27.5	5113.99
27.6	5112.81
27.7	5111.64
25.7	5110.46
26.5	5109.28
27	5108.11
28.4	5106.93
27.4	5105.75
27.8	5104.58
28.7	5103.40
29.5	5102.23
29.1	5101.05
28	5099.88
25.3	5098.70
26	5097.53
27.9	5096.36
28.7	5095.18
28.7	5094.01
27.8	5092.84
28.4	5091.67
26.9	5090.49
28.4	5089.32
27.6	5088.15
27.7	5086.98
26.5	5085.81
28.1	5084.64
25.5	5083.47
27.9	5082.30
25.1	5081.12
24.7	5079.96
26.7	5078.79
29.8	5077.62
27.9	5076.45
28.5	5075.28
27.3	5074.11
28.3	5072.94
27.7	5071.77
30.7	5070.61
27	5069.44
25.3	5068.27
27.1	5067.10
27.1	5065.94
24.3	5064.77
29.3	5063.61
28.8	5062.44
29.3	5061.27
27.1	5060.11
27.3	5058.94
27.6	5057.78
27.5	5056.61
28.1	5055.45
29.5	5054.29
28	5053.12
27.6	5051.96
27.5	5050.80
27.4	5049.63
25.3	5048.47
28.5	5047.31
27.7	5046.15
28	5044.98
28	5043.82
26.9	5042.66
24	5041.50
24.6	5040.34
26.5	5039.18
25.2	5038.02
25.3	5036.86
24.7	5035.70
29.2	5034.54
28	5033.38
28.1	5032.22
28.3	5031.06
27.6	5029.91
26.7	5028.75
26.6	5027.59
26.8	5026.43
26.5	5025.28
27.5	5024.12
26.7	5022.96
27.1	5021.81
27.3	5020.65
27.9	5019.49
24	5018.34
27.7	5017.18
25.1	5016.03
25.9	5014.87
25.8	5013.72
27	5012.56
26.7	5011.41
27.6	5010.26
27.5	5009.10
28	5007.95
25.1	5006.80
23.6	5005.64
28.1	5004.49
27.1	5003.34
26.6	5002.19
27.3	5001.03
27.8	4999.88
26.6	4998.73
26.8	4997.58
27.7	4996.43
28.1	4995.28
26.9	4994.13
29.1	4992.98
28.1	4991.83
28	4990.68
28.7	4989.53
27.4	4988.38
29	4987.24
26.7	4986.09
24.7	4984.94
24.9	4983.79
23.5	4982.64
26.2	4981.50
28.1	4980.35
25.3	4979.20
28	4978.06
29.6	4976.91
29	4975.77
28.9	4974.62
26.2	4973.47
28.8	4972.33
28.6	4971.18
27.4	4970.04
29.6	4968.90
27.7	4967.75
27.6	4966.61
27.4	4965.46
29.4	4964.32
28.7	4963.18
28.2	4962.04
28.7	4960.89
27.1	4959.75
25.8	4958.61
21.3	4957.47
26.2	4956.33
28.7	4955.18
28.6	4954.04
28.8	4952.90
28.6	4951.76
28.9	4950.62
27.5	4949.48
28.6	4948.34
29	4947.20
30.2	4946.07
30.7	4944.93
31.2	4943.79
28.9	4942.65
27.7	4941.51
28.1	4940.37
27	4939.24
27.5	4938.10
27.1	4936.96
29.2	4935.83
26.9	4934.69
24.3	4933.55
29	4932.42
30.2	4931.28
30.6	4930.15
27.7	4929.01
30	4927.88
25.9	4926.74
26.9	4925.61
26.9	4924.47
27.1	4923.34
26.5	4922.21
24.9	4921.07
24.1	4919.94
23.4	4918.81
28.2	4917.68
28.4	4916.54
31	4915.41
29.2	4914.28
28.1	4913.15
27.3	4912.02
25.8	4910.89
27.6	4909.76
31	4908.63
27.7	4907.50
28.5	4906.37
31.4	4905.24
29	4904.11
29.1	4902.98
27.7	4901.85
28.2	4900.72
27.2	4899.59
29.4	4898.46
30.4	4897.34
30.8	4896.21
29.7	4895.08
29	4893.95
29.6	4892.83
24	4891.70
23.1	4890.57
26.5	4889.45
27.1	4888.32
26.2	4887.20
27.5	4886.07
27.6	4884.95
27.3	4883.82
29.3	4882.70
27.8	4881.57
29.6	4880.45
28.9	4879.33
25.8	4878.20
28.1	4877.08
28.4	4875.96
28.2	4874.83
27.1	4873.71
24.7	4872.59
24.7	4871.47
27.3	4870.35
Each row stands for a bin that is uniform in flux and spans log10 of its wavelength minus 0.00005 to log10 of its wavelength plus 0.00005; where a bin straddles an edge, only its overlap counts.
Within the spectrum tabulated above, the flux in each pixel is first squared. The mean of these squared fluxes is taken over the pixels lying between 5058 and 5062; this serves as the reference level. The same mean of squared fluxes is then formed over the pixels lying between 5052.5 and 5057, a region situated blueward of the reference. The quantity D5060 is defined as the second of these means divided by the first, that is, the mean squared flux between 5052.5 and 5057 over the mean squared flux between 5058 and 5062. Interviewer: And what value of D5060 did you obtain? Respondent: 1.03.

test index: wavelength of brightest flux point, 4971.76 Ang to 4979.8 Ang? 4976.91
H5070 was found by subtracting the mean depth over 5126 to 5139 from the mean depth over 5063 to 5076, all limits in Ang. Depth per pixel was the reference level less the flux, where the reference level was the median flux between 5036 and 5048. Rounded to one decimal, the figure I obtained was -0.4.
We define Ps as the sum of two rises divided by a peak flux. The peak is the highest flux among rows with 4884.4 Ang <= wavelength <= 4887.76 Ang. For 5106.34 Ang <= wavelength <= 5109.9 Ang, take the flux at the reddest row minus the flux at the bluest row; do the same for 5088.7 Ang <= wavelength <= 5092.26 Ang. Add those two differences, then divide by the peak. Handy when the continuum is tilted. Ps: -0.07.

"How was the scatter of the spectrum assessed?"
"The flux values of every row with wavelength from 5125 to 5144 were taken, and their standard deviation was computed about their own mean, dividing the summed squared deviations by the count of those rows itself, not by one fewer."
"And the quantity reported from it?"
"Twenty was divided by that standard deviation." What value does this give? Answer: 14.3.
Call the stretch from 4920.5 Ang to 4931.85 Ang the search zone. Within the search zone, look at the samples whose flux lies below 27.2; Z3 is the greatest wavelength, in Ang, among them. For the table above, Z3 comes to 4926.74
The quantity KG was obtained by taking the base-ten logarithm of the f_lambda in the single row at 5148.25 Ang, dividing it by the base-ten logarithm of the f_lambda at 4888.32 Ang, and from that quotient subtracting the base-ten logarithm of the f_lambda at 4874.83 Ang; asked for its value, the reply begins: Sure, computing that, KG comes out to -0.46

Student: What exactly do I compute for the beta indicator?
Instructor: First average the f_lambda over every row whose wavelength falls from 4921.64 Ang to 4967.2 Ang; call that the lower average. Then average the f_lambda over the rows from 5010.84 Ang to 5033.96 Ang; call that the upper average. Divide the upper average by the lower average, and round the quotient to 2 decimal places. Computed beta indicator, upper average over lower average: 0.96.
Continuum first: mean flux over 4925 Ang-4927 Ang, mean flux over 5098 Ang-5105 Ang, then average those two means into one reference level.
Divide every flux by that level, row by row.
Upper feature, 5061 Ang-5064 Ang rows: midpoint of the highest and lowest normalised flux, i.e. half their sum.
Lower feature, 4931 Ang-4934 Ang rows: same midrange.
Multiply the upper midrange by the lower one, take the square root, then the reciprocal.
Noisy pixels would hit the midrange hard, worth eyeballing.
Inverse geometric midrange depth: 0.97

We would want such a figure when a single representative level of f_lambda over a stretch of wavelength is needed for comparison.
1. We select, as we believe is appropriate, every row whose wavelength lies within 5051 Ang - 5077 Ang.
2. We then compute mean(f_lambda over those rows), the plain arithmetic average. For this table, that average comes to 27.8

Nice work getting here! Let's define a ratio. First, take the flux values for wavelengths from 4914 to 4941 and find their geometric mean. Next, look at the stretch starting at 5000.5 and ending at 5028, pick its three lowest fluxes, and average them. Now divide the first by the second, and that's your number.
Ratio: 1.13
